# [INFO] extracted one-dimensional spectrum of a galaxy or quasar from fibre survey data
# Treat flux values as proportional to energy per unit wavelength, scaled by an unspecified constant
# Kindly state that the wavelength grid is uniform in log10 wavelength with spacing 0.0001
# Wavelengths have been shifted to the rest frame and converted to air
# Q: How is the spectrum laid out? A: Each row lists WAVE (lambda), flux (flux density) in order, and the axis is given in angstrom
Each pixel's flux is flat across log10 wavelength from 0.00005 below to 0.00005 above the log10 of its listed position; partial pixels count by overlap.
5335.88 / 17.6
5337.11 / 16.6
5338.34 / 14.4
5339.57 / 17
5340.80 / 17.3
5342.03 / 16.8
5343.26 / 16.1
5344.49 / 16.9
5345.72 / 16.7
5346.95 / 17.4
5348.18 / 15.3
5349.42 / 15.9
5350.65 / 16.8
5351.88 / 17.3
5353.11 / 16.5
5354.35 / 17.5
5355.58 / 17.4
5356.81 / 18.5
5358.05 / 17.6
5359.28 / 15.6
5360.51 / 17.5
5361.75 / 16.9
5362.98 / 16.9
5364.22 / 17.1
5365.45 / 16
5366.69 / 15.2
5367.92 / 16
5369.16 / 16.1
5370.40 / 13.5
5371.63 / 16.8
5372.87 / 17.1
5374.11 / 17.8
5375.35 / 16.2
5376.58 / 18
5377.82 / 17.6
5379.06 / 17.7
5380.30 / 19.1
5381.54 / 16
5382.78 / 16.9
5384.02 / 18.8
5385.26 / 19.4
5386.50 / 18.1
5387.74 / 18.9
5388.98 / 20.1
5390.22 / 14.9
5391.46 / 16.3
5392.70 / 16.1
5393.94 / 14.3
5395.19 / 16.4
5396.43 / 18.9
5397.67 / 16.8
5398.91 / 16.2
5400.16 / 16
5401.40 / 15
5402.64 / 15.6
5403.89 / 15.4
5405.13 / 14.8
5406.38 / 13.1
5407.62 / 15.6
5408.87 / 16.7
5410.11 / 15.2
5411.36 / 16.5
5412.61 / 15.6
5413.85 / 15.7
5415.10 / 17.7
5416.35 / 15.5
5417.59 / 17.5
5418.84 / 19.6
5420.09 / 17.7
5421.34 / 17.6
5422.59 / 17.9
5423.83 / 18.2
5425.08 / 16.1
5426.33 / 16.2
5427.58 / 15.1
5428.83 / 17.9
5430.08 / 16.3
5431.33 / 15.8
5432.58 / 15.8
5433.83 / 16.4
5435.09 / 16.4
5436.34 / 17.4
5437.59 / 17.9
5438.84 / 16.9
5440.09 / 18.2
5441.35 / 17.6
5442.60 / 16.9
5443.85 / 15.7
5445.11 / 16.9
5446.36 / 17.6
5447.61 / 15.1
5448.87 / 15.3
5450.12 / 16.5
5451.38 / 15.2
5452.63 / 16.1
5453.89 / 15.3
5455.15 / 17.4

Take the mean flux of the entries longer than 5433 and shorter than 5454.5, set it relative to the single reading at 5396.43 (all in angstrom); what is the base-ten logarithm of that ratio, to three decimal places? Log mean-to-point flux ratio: -0.058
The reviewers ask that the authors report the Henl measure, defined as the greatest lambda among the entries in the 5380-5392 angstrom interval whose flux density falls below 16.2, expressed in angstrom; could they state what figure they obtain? 5390.22 angstrom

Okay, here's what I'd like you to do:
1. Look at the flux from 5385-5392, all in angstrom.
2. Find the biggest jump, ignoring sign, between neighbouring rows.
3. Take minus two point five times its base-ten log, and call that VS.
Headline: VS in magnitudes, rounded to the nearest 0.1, -1.8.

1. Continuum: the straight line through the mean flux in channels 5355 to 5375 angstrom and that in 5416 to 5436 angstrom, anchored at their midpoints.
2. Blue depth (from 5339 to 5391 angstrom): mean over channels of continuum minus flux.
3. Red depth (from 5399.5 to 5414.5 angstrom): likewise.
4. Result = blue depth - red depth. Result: -1.8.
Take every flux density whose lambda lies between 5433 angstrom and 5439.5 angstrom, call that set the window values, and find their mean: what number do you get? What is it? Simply 17.0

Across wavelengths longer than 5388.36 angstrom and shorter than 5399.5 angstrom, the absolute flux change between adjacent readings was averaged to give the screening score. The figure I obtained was 2.0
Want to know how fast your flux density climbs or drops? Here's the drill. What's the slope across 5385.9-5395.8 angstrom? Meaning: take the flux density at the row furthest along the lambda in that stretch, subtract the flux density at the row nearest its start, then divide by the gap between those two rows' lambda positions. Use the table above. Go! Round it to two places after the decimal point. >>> -0.20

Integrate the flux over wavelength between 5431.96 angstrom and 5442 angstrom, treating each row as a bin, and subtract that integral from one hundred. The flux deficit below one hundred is -71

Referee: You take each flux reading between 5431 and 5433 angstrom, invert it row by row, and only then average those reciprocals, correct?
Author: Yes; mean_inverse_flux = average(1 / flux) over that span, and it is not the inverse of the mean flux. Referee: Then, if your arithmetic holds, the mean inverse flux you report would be 0.0633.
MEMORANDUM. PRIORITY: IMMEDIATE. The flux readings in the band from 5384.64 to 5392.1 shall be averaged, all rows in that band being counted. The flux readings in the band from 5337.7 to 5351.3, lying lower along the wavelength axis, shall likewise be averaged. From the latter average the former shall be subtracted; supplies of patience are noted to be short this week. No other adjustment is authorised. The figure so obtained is -1.5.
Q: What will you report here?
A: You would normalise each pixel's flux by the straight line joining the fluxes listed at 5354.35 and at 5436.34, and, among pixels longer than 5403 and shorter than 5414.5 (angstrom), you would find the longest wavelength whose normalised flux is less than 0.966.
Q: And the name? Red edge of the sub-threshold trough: 5413.85 angstrom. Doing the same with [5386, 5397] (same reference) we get 5395.19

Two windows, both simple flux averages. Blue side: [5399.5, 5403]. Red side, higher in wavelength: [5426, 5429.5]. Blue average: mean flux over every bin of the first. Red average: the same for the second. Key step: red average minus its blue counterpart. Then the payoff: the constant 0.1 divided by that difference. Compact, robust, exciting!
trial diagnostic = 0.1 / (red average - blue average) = 0.1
